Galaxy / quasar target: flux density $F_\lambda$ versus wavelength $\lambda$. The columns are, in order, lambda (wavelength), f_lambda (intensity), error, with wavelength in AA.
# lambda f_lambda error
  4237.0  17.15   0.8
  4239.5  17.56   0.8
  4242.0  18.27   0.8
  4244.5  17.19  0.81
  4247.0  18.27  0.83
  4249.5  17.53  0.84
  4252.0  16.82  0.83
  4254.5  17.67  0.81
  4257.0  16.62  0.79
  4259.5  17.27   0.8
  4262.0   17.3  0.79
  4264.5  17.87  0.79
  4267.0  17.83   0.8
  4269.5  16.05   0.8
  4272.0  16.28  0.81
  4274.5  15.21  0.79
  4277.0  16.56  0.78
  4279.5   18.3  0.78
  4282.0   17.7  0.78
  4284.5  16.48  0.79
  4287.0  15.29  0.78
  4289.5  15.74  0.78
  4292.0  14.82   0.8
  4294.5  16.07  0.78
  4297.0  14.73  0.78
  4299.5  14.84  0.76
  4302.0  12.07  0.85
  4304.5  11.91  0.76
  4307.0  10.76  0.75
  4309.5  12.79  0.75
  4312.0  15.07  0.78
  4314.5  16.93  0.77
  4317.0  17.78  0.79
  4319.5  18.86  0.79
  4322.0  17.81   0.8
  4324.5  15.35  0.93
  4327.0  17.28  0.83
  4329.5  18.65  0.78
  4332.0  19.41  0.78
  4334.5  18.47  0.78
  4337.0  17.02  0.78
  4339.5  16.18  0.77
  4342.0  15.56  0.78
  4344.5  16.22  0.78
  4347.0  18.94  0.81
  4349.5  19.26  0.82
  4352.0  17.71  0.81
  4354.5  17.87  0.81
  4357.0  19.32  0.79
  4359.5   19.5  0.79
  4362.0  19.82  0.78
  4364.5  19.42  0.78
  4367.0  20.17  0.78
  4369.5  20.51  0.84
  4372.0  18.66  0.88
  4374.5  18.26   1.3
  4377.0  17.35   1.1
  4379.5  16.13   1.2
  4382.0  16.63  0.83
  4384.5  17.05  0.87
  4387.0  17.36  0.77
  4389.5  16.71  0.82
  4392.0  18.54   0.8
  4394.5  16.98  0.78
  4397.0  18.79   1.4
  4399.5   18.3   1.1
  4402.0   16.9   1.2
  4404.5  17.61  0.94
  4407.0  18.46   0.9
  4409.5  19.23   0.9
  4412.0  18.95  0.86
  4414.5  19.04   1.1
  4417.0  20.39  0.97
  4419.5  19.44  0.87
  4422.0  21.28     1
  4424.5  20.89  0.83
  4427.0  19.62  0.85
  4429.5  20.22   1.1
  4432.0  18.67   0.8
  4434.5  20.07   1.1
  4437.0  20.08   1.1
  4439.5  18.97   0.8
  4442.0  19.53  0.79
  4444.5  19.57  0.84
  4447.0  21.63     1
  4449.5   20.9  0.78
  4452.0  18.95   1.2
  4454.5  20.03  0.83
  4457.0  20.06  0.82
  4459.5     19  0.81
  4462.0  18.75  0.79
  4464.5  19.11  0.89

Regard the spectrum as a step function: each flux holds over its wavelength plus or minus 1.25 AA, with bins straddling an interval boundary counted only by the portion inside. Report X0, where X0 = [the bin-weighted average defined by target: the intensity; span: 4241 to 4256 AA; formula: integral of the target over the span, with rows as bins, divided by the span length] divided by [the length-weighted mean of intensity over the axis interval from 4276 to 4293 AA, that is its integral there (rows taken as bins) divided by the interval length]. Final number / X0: 1.07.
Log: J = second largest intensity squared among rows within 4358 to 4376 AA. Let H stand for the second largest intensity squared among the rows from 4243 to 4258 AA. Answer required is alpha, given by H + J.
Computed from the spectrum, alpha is 719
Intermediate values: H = 312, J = 407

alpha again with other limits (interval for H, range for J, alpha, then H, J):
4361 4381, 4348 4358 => 778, 407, 371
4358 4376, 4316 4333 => 763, 407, 356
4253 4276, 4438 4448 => 701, 318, 383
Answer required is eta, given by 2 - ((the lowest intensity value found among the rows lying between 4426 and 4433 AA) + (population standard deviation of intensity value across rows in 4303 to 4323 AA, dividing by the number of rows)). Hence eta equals -20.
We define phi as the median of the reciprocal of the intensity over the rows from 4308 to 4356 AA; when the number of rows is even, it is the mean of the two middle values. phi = 0.056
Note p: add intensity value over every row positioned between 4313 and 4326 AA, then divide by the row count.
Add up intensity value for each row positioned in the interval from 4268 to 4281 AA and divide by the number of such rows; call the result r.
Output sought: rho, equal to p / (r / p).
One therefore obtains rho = 18.3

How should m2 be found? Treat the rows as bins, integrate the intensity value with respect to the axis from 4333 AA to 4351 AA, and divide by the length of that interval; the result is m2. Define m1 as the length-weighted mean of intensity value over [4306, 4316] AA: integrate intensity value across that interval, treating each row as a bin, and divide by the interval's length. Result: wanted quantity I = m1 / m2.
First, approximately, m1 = 14.1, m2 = 17.4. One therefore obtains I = 0.81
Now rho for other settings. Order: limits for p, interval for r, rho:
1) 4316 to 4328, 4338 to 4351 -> 17.6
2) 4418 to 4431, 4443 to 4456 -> 20.4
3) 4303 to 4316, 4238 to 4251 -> 10.2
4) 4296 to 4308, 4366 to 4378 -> 8.7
